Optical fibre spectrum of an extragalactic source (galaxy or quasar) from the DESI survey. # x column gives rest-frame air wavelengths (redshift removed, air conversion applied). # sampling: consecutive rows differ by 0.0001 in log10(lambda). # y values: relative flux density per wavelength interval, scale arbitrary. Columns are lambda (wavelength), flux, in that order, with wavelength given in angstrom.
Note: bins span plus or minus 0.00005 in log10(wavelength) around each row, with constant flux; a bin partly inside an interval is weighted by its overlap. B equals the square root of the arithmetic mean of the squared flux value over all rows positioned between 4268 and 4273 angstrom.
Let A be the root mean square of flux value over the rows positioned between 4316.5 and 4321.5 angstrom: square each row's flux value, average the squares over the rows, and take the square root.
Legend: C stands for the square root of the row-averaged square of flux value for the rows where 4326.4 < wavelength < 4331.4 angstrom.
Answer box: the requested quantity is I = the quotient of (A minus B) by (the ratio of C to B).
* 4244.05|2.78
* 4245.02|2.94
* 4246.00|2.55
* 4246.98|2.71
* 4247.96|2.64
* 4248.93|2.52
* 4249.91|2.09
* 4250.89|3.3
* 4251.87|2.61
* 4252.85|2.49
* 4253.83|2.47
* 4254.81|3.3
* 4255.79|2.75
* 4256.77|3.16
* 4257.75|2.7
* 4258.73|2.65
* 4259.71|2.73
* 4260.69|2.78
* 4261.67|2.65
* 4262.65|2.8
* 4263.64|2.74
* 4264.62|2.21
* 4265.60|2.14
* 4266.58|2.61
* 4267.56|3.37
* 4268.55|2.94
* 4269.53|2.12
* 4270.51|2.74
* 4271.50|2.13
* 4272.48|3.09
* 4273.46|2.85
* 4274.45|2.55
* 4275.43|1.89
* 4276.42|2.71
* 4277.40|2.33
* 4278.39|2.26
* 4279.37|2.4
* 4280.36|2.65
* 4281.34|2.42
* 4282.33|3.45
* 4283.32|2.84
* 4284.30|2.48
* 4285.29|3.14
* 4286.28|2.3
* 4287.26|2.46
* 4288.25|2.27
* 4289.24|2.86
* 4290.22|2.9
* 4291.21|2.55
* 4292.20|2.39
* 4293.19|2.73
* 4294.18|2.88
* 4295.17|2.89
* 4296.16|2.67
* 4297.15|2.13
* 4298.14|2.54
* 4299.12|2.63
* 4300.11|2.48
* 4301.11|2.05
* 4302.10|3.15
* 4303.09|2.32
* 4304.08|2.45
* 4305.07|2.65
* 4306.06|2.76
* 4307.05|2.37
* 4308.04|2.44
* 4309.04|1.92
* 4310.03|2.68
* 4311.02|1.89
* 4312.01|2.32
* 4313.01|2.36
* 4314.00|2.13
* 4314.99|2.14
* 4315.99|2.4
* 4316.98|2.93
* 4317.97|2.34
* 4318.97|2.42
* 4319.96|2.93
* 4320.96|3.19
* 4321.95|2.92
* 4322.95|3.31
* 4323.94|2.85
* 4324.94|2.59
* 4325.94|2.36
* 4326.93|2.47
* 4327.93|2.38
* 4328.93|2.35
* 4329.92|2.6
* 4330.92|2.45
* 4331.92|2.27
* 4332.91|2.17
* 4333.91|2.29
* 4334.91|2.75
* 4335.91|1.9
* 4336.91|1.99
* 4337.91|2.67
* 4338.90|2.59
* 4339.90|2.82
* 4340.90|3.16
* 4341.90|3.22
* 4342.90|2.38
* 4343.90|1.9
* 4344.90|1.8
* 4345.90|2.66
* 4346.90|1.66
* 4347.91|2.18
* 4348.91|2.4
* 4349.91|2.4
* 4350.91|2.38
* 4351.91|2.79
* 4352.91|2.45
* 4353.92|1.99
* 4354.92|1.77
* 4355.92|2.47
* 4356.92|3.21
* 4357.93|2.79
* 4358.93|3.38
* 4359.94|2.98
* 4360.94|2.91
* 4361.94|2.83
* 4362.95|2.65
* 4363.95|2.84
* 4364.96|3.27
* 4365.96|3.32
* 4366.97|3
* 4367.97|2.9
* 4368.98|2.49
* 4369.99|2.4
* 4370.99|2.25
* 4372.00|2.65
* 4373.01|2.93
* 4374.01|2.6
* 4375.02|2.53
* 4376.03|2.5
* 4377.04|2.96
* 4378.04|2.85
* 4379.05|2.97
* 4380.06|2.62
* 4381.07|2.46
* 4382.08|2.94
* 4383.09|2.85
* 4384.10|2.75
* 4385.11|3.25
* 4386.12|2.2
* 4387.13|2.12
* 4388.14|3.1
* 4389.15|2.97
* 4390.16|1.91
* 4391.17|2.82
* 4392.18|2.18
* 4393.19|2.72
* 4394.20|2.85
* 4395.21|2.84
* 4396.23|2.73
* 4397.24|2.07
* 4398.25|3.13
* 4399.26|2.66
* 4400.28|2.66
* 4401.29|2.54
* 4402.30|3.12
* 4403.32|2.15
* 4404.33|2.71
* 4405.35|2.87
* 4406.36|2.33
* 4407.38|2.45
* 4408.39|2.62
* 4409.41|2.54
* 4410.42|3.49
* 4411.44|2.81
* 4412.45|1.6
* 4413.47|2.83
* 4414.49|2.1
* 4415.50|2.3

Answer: 0.16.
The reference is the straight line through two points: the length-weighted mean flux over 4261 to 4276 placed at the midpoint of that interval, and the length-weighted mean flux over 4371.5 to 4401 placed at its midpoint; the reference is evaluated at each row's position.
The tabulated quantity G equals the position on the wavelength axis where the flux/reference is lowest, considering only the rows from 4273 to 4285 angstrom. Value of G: 4275.43 angstrom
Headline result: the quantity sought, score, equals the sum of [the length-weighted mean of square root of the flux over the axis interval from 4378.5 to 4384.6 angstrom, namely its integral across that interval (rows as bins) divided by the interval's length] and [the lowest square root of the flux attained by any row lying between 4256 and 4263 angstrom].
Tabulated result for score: 3.29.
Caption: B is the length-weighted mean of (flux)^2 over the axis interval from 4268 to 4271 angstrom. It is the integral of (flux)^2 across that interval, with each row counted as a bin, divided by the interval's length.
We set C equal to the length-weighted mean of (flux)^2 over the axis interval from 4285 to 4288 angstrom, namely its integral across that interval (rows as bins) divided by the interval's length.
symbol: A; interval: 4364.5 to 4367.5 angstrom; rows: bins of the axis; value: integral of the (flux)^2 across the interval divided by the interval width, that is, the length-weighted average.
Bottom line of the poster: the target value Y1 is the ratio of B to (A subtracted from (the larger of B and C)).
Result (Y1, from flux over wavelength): -2.1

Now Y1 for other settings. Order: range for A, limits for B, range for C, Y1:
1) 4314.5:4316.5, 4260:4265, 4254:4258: 2.0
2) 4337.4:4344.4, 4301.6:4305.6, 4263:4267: -27.8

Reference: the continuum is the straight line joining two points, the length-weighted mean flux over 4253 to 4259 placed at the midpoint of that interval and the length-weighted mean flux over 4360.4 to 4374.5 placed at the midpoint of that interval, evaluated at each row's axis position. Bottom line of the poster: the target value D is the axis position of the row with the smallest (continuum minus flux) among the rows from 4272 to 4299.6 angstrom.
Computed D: 4282.33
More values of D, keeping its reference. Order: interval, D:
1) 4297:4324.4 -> 4322.95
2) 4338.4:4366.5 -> 4358.93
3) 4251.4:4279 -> 4267.56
